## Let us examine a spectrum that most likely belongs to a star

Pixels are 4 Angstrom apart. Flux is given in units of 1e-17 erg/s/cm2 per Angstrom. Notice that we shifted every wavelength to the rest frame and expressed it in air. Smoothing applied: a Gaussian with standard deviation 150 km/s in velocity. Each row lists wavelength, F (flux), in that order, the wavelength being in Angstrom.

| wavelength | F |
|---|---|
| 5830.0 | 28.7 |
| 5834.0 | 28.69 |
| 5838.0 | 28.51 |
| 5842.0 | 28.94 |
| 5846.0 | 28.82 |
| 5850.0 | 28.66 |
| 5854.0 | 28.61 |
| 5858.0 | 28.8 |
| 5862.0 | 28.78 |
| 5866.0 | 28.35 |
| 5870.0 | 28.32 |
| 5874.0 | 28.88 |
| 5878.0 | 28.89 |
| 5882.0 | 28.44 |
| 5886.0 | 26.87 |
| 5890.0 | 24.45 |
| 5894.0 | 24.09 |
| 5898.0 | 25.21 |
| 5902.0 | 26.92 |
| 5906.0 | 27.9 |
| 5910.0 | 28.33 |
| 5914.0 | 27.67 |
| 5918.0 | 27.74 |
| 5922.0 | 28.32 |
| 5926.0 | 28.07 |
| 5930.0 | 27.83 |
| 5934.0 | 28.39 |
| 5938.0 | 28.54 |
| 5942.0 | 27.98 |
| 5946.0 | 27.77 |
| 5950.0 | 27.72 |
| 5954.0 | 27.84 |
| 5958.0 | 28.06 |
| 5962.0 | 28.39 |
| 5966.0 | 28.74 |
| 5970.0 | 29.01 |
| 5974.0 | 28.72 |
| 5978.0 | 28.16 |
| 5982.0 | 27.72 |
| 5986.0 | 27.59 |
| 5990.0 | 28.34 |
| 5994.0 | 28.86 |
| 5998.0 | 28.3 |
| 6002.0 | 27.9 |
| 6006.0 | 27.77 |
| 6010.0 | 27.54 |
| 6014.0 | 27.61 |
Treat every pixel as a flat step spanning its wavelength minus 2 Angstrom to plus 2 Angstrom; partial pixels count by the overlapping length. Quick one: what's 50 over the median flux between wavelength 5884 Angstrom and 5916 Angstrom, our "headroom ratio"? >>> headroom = 1.86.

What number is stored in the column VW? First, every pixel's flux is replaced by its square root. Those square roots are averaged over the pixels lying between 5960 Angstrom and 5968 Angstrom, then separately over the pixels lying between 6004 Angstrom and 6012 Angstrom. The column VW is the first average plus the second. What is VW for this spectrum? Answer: 10.60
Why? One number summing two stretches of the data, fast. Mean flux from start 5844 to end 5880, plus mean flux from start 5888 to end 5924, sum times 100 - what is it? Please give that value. 5542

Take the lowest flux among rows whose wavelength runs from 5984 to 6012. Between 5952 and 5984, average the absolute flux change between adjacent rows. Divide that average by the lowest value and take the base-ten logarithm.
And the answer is -1.89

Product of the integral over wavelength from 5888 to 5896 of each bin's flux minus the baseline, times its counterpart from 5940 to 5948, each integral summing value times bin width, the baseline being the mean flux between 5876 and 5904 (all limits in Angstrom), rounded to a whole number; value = -201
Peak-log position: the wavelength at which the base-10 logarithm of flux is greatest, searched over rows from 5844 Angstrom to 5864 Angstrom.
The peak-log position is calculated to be 5846.0 Angstrom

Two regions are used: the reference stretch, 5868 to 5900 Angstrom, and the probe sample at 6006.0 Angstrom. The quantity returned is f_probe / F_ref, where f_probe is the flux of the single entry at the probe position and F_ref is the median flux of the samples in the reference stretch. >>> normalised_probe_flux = 1.01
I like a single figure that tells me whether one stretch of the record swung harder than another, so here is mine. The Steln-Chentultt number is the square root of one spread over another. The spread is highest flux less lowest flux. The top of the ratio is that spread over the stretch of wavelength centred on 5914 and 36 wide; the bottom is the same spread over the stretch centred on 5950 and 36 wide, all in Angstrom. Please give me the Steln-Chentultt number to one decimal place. 1.7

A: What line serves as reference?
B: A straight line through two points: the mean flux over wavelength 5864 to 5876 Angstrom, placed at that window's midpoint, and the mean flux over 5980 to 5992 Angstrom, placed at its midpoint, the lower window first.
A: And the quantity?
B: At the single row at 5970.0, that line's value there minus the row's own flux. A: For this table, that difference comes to -1.0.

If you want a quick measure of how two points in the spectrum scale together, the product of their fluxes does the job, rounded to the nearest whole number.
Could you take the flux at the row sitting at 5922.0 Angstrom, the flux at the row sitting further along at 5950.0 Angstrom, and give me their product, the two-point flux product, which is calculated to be 785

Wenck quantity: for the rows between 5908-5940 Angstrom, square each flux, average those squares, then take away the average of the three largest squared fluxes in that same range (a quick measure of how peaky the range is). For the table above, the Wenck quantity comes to -17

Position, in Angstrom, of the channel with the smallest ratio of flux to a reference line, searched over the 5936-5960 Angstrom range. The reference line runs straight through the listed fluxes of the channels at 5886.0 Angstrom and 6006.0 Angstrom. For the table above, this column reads 5950.0 Angstrom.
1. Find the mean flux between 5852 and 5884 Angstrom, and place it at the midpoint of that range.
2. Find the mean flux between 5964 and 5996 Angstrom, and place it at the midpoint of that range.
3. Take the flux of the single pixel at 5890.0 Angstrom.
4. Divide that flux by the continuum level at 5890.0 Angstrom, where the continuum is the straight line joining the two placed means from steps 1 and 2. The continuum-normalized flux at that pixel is 0.86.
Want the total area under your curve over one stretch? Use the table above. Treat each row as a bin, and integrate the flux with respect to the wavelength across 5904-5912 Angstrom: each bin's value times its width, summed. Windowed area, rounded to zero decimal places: 225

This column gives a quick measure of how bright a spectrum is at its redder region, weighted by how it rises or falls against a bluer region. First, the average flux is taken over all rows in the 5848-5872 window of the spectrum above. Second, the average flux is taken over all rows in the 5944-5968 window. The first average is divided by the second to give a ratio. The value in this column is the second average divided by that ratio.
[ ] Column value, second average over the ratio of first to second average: 27.6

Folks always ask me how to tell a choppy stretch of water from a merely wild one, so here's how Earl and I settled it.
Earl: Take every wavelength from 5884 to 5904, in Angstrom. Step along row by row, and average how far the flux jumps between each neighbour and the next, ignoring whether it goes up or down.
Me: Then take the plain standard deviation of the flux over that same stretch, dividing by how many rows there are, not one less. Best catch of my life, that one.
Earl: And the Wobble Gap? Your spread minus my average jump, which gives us -0.21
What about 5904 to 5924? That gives -0.15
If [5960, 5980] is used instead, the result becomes -0.07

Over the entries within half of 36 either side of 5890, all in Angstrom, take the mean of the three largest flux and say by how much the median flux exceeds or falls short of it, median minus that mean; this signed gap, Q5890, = -1.82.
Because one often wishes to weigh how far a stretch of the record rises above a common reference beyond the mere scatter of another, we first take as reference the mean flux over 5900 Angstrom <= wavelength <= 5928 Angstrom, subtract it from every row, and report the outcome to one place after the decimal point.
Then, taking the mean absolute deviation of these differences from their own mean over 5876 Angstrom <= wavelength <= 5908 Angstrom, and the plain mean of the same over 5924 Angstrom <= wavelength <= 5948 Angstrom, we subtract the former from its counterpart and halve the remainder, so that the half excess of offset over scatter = -0.6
